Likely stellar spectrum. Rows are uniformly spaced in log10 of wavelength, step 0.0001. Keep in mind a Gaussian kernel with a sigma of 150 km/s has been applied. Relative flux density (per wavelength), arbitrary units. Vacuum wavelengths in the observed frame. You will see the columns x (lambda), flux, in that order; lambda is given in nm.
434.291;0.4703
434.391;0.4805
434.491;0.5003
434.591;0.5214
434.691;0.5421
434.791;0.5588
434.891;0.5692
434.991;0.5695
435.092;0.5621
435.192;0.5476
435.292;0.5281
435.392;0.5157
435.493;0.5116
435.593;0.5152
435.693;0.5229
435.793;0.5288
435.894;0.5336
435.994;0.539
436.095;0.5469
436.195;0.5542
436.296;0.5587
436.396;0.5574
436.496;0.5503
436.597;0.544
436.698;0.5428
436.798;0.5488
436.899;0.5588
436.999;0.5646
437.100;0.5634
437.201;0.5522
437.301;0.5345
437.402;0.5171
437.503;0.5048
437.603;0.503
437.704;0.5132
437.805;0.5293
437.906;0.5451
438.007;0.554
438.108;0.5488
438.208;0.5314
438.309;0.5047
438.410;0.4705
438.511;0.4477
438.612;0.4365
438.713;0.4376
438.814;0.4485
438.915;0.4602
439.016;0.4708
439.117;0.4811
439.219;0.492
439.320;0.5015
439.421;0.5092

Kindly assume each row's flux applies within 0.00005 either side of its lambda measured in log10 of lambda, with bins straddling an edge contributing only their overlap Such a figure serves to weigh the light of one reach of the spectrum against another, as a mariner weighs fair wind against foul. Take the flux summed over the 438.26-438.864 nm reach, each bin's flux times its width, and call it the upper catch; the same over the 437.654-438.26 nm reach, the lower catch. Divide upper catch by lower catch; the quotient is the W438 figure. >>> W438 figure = 0.85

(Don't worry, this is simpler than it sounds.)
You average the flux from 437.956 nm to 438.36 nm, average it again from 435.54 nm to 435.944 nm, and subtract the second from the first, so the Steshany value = 0.01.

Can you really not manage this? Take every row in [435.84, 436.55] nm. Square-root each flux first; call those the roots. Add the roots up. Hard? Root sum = 5.2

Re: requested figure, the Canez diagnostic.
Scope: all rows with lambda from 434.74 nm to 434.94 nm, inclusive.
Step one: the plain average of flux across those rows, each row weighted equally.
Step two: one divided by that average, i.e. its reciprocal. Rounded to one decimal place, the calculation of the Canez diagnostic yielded 1.8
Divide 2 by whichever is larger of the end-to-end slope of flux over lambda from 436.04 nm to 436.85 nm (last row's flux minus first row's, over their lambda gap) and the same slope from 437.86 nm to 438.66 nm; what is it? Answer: 740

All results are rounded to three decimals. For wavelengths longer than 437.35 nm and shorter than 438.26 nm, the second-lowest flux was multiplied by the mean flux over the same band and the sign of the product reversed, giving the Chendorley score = -0.266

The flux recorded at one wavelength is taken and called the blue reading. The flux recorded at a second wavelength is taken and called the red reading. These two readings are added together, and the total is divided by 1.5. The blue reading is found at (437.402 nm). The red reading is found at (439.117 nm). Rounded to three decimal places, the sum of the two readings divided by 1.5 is 0.665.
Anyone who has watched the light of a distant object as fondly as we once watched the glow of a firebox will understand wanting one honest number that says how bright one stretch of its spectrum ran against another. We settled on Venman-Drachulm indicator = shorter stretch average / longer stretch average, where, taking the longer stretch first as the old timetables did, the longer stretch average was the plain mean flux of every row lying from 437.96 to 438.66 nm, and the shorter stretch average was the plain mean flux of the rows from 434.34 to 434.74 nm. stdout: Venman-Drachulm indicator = 1.02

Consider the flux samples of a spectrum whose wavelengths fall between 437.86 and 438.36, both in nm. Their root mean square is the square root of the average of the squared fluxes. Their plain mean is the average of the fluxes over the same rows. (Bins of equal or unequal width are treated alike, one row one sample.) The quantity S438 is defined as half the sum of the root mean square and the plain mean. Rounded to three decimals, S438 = 0.537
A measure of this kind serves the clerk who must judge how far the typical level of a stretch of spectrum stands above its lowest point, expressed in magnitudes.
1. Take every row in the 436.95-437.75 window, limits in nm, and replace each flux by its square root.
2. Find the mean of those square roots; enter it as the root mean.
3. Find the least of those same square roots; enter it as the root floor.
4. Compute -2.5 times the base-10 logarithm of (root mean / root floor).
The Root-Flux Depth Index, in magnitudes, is -0.030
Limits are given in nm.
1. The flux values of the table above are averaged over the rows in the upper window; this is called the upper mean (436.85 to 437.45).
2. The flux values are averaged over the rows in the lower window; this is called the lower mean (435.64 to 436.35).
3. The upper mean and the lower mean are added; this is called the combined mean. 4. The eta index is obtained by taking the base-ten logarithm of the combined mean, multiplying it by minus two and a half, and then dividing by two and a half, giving -0.037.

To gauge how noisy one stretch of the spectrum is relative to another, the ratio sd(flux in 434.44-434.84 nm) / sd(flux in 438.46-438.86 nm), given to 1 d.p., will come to 4.0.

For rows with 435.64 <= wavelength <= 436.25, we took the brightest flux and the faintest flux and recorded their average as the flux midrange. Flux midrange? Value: 0.539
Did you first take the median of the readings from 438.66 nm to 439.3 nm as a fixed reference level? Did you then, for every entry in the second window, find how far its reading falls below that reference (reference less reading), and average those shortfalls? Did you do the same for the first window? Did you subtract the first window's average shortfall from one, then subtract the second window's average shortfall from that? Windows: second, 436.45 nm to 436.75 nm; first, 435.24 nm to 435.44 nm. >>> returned 1.14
